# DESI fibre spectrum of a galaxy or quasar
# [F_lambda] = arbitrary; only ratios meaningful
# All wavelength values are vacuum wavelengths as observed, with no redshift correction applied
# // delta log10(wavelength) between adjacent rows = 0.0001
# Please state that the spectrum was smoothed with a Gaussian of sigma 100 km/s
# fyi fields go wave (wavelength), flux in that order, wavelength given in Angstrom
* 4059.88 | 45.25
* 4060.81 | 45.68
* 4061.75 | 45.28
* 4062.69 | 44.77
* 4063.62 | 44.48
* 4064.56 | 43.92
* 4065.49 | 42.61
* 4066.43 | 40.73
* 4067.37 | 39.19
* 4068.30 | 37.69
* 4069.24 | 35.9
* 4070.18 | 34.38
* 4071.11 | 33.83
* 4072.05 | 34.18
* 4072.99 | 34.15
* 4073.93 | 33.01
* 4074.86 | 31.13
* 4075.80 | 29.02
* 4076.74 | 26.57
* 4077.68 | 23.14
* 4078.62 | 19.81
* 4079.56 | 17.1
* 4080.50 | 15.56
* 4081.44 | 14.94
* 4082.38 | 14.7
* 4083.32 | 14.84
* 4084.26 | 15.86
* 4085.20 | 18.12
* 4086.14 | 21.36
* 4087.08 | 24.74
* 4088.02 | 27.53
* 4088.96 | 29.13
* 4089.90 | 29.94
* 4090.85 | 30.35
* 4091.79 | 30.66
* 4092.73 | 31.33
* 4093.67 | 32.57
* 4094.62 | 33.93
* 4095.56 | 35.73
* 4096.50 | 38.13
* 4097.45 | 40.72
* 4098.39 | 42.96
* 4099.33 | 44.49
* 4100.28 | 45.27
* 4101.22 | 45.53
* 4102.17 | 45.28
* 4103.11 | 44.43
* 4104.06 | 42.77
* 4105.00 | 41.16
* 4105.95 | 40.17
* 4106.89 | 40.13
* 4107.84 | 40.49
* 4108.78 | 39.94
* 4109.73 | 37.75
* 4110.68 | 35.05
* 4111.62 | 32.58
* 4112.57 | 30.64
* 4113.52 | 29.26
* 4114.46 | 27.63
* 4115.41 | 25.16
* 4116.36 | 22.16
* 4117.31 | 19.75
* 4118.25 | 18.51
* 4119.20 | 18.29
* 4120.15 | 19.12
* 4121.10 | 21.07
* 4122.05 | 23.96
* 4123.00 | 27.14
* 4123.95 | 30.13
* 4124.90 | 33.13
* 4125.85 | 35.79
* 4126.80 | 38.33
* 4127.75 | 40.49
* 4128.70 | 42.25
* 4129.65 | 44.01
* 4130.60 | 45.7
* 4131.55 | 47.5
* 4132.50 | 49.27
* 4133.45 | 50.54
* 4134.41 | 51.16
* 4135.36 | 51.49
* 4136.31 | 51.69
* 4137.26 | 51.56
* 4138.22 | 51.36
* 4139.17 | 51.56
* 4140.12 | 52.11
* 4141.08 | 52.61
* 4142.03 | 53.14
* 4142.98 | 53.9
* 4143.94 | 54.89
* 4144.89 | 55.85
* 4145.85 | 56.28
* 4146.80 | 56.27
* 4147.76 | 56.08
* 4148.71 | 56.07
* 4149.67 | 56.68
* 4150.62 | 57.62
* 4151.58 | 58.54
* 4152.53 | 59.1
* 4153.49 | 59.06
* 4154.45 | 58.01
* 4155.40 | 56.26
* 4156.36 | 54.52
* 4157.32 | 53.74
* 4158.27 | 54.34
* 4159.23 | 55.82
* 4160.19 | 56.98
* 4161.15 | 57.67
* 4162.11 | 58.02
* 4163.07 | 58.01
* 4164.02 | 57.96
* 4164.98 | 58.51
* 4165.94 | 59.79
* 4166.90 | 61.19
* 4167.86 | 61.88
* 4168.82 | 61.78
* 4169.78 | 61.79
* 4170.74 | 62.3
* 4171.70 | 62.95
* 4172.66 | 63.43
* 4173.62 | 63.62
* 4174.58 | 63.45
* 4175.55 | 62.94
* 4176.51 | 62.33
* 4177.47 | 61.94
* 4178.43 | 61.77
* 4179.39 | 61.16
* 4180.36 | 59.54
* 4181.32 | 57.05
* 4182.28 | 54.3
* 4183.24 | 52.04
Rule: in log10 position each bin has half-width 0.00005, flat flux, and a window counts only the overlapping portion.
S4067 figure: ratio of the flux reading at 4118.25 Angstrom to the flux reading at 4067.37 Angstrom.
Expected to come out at 0.5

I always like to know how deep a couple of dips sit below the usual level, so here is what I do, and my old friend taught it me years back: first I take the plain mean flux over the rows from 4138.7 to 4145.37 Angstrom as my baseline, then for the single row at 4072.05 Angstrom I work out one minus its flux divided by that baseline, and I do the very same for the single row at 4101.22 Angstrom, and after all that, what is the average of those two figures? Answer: 0.25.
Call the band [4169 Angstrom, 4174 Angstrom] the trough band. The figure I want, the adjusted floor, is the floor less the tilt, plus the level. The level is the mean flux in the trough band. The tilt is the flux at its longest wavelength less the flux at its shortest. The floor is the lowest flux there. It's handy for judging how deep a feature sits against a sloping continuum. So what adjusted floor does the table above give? 123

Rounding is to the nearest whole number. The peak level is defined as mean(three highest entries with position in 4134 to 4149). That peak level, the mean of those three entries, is 56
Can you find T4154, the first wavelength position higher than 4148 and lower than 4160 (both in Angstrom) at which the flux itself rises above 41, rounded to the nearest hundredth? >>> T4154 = 4148.71 Angstrom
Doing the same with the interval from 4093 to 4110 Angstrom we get 4098.39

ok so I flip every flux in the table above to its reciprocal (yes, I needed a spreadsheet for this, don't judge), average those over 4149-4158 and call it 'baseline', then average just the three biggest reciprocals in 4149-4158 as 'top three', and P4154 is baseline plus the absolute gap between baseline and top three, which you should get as 0.018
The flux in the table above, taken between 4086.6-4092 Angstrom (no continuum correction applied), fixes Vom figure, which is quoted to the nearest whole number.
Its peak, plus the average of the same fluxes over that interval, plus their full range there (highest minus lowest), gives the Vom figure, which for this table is 65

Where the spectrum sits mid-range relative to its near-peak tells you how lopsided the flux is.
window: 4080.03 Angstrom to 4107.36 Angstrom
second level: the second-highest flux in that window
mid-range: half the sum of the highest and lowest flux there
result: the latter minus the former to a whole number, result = -15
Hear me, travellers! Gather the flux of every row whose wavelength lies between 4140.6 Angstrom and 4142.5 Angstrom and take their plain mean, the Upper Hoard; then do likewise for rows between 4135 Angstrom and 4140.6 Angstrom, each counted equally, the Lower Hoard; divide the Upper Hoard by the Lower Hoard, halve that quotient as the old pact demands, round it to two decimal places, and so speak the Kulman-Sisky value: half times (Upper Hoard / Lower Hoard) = 0.51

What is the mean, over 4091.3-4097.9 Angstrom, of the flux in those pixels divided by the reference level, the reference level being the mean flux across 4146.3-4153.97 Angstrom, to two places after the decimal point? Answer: 0.60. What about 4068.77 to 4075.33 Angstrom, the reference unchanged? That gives 0.59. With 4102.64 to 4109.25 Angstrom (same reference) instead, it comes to 0.72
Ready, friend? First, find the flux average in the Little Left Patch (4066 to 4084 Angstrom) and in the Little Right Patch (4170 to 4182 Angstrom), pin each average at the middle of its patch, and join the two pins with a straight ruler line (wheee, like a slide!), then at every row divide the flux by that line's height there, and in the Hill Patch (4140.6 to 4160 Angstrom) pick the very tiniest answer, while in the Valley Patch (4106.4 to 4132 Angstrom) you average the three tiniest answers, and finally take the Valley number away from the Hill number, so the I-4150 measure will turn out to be 0.53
